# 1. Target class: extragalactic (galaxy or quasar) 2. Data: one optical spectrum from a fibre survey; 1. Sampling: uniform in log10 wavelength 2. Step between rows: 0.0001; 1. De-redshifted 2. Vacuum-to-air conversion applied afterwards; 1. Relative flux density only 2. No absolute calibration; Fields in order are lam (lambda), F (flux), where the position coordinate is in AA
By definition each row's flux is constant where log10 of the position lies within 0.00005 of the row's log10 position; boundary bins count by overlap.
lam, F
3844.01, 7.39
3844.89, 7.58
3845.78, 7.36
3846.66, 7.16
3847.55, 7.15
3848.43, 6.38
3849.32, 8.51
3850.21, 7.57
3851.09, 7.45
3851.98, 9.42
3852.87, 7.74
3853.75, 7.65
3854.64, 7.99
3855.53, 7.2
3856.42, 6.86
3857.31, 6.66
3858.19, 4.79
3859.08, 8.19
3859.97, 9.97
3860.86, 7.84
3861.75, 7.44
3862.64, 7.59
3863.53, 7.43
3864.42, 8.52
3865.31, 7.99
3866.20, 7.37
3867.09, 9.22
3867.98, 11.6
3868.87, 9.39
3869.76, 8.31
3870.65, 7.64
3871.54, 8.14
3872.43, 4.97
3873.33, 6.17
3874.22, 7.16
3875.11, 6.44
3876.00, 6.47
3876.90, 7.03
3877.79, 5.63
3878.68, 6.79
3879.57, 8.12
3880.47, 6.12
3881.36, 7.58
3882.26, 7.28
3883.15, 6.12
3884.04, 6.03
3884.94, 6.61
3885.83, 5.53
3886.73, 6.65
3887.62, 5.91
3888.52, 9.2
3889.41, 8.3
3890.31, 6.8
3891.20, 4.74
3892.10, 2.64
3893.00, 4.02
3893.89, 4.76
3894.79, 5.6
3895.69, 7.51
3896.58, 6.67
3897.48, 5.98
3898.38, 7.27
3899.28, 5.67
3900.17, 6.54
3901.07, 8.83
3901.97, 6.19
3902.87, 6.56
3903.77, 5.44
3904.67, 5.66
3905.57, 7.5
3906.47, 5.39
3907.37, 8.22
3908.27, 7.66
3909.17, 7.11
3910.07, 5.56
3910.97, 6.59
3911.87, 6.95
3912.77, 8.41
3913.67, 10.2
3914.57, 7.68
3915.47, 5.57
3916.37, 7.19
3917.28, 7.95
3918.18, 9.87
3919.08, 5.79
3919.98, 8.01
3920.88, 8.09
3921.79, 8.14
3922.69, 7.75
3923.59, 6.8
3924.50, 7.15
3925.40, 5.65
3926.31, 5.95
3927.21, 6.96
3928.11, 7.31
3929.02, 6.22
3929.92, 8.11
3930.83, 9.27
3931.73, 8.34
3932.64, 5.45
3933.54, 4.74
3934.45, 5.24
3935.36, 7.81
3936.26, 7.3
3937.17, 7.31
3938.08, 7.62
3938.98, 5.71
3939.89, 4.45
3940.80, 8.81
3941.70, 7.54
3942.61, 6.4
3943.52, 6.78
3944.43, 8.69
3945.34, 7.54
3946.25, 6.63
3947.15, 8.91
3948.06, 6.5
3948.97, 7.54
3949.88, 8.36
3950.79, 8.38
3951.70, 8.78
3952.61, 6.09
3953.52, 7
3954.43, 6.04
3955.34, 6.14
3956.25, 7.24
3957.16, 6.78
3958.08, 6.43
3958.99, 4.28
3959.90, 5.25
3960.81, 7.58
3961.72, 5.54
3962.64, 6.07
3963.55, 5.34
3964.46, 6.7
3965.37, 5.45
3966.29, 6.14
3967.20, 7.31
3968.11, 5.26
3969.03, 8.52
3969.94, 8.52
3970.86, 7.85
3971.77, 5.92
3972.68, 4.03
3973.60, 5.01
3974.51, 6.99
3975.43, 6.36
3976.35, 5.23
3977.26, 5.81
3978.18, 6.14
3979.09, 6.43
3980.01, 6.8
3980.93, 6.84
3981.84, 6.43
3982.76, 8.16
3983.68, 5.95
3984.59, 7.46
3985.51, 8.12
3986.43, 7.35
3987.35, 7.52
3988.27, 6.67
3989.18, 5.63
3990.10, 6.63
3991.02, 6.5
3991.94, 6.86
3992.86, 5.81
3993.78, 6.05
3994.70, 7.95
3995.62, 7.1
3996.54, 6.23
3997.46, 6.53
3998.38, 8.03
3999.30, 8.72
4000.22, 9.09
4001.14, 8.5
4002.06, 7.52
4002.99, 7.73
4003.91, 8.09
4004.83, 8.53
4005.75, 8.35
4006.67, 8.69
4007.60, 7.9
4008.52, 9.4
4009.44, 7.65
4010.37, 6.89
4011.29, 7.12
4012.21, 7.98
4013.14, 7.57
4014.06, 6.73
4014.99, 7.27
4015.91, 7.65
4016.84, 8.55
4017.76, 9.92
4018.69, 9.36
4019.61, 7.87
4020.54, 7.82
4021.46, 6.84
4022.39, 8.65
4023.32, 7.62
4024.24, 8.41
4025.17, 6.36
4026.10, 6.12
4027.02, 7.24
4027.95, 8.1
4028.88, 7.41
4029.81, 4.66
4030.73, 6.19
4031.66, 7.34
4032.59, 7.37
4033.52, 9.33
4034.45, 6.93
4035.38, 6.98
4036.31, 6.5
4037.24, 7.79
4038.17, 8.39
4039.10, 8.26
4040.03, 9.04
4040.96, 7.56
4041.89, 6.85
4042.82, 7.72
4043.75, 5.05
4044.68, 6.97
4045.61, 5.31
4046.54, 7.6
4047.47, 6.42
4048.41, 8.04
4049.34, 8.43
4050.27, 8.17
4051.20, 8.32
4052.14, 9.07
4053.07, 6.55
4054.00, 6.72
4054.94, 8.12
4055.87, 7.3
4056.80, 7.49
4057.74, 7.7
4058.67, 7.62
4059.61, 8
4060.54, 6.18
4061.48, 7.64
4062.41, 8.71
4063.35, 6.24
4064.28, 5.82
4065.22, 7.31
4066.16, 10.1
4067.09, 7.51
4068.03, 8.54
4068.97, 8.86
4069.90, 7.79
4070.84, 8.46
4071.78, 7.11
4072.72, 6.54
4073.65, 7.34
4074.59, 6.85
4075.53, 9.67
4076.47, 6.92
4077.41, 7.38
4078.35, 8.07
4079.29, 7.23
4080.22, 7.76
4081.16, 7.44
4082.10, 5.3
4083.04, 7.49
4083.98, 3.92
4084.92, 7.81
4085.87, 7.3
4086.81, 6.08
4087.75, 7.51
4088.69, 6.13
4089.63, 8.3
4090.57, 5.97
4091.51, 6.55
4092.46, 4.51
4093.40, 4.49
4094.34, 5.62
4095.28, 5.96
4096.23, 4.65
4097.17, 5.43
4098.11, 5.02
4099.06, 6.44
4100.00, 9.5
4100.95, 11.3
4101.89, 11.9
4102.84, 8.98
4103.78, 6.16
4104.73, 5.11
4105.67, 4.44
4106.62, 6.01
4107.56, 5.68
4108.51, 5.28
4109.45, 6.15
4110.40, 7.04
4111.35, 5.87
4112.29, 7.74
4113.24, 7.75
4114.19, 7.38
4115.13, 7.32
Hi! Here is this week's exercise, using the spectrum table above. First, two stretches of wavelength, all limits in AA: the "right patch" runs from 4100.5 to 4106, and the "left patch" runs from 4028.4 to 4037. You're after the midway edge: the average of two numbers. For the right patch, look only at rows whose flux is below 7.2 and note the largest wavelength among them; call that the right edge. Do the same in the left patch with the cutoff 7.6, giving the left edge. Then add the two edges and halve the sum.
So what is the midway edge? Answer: 4071.0 AA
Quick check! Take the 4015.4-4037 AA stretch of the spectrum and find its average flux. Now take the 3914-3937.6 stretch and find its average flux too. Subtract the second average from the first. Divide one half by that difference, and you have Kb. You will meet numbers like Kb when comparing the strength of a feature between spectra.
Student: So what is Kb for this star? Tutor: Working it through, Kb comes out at 1.3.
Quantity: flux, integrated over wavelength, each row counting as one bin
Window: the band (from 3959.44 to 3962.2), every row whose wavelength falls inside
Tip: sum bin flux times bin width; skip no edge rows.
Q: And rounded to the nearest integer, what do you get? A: 17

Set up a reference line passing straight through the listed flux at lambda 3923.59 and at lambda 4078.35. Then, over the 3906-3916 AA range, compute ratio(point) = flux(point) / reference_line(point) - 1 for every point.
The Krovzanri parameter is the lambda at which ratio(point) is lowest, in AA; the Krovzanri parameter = 3906.47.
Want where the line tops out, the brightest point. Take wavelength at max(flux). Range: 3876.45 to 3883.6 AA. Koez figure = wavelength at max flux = 3879.57 AA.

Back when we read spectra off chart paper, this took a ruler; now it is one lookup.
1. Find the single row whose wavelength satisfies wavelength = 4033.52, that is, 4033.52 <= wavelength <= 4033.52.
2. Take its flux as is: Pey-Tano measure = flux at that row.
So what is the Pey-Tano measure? 9.33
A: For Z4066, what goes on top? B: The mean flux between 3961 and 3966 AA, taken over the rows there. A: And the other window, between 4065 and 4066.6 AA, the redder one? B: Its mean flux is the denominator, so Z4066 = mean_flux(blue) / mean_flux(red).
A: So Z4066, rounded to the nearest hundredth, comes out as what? 0.67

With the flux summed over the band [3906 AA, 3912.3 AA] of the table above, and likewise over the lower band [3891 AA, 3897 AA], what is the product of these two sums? 1706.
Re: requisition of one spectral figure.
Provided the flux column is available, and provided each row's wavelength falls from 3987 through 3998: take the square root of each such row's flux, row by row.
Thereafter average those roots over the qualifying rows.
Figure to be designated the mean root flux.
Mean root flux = 2.57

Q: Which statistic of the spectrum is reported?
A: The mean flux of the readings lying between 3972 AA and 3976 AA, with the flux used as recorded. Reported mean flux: 5.60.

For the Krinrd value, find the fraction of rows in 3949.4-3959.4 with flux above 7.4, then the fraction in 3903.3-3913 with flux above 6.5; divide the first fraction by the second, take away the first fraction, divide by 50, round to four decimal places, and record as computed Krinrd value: 0.0031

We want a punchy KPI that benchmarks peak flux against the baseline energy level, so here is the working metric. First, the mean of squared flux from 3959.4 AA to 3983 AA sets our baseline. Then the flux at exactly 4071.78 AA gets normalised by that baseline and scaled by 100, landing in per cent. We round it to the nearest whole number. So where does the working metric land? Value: 17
